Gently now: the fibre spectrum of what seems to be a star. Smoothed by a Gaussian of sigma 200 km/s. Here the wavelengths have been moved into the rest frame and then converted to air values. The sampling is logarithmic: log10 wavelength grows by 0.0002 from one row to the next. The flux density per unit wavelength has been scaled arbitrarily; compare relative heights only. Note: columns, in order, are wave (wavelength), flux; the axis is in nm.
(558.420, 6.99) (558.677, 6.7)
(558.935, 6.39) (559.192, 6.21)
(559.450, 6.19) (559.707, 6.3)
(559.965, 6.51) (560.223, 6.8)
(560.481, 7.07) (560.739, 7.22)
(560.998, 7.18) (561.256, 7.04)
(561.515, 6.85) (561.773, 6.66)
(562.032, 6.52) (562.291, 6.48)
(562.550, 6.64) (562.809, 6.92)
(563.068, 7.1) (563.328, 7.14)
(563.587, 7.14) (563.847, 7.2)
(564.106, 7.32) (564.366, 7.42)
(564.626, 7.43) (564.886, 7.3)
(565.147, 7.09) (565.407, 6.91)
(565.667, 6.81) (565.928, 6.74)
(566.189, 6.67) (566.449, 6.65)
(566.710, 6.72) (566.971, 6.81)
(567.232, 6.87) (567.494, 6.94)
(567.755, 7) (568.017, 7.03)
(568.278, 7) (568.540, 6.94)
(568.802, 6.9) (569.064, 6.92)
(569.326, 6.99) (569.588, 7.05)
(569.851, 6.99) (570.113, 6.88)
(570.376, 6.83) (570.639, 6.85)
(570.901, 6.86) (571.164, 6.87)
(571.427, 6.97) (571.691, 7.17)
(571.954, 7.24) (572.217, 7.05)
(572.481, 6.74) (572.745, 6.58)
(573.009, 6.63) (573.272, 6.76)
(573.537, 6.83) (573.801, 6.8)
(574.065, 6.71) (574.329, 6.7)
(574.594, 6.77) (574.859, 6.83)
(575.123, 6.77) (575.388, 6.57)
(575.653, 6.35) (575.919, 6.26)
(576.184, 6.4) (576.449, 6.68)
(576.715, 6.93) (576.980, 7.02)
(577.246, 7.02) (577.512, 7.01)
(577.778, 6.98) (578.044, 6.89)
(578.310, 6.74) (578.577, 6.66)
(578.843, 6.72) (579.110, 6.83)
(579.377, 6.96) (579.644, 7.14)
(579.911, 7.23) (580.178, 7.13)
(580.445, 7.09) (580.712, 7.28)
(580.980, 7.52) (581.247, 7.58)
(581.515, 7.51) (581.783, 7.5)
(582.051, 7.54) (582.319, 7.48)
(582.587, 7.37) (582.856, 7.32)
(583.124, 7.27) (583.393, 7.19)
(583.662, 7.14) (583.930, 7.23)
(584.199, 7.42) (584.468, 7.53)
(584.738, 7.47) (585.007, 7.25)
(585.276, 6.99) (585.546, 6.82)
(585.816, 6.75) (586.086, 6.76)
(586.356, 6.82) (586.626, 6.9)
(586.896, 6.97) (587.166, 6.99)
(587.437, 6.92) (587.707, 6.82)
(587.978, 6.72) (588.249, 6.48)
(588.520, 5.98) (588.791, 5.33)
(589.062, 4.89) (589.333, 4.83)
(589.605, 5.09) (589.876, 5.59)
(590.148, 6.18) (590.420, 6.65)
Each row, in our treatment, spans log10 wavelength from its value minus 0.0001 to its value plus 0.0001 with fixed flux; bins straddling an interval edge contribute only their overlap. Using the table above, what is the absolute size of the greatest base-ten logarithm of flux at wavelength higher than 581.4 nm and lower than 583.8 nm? 0.88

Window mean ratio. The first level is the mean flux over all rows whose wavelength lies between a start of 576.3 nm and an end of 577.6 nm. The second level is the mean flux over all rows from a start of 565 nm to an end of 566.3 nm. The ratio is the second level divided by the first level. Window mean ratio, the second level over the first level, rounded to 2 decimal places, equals 0.99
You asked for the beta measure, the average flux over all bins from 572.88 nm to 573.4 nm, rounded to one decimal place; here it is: 6.7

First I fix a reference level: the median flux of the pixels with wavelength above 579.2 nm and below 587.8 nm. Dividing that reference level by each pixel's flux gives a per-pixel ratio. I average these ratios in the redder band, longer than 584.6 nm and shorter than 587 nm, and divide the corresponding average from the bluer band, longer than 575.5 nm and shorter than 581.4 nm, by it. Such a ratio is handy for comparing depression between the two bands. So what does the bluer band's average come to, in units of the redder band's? 1.01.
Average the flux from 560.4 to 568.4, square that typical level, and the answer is 48.5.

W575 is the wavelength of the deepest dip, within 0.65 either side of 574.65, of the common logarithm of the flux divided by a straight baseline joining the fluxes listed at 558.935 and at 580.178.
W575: 574.329 nm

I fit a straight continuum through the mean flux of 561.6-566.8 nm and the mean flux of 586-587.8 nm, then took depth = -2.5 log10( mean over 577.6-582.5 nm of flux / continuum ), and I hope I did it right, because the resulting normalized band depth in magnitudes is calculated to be -0.039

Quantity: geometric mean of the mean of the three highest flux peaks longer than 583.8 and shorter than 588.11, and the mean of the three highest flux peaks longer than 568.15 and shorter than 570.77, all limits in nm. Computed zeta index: 7.24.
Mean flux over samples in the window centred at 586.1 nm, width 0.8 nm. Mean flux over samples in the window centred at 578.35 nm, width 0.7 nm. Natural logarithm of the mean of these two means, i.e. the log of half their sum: 1.91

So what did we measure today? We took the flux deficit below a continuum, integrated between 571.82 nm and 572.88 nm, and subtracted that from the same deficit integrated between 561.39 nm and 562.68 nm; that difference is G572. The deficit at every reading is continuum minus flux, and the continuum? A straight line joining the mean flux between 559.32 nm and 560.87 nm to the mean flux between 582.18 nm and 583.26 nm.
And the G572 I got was 0.0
